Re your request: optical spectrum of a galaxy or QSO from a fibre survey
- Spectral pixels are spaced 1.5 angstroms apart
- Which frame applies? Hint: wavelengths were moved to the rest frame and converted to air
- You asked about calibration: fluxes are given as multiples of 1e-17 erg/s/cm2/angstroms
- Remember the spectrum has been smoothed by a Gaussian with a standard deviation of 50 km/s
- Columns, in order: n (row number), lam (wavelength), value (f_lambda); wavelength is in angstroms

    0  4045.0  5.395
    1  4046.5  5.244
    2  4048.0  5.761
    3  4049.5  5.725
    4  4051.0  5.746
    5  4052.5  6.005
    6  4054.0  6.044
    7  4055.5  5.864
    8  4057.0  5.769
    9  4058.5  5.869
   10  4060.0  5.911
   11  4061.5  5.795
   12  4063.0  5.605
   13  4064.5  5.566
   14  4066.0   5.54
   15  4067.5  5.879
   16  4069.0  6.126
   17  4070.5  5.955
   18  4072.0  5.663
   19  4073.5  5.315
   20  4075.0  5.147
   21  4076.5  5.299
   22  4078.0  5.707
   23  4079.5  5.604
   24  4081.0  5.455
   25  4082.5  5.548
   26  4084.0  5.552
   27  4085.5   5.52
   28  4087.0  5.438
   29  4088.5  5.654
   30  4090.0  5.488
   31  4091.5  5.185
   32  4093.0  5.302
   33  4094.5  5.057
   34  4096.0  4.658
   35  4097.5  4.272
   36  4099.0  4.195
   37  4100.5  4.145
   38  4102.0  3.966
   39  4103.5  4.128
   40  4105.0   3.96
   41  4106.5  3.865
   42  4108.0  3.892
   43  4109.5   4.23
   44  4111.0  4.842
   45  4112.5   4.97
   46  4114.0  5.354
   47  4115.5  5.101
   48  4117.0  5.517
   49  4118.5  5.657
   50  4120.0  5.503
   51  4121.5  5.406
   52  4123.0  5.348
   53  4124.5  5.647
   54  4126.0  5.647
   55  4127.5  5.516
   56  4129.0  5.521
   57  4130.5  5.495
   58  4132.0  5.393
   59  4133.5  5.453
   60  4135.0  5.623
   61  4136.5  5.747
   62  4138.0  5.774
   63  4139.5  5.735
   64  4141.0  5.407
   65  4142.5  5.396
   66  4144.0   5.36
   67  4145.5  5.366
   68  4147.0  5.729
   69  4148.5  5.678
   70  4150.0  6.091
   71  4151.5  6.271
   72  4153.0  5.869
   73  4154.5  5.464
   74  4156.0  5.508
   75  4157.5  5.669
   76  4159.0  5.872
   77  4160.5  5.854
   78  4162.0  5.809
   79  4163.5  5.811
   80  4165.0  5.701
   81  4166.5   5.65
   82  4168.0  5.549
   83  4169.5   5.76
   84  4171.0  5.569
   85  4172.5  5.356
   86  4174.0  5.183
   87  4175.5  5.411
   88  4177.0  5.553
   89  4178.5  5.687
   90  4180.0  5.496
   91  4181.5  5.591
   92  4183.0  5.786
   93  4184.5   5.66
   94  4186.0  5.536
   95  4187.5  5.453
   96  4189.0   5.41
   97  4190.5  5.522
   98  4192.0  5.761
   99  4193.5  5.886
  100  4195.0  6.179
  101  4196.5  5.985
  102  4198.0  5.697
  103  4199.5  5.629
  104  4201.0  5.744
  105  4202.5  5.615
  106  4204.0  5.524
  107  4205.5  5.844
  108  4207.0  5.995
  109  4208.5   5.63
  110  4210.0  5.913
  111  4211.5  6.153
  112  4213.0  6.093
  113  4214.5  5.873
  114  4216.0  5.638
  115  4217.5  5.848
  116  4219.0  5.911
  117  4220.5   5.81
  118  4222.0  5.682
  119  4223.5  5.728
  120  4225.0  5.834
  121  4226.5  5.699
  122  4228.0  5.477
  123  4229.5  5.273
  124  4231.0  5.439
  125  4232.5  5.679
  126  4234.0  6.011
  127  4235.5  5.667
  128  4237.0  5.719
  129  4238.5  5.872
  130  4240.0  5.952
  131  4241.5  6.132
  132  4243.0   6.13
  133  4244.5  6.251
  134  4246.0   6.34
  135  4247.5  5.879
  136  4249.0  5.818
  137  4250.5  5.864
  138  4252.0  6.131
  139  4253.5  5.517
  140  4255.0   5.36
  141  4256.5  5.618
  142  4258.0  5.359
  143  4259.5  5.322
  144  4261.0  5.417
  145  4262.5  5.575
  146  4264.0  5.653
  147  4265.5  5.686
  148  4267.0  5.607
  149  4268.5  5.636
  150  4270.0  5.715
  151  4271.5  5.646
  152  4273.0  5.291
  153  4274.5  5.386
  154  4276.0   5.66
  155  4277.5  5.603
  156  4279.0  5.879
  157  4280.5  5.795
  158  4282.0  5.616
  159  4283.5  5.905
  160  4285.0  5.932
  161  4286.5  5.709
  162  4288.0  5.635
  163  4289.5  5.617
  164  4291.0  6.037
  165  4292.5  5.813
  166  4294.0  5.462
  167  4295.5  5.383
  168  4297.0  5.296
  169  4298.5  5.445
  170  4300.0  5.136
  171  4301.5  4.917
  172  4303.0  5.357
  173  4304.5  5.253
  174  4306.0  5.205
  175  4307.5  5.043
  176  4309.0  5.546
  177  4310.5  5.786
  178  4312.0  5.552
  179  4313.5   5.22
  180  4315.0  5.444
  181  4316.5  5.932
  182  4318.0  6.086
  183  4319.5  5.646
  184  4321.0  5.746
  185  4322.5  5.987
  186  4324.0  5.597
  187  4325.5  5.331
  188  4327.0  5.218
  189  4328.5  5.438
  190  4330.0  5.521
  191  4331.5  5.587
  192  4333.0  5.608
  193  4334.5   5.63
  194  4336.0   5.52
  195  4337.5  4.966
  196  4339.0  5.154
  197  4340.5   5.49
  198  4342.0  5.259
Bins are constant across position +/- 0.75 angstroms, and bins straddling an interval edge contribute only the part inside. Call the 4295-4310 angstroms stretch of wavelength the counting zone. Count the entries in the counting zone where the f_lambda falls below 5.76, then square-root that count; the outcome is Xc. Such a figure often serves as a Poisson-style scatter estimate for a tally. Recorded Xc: 3.16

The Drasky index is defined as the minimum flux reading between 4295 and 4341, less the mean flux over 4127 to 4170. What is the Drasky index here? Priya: -0.7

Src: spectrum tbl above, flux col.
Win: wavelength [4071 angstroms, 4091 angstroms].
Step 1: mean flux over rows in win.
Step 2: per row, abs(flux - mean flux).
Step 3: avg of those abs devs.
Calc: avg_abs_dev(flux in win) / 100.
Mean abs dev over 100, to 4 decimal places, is 0.0012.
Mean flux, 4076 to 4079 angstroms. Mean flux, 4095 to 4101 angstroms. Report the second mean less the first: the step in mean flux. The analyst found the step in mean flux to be -1.2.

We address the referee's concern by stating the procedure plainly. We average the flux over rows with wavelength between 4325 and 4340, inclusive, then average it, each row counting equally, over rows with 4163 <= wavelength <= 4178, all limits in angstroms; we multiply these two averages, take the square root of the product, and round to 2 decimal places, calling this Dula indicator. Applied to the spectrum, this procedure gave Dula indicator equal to 5.48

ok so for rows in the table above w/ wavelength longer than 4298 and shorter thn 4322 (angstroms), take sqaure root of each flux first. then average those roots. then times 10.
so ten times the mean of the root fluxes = 23.4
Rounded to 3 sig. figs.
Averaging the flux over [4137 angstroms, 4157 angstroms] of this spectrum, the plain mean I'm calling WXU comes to 5.67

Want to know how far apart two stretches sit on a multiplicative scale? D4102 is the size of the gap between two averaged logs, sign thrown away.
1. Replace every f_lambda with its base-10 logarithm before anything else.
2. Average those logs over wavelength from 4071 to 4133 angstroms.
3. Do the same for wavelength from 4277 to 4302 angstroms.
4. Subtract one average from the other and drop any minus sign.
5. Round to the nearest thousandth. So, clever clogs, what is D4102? 0.043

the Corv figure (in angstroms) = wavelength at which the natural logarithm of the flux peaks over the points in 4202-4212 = 4211.5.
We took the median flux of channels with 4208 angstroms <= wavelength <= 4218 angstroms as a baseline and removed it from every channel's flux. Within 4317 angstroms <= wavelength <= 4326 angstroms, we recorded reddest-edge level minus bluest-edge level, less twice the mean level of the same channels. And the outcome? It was -0.5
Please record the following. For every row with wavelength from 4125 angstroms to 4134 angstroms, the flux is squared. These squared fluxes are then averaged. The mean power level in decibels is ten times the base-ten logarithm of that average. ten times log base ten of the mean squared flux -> 14.8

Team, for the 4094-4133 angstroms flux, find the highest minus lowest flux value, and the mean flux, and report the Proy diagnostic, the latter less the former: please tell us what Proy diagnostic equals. 3.1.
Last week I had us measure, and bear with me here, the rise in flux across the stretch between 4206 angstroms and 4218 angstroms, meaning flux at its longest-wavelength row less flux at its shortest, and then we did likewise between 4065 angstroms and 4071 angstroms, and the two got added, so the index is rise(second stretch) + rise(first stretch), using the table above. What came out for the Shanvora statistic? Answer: 0.27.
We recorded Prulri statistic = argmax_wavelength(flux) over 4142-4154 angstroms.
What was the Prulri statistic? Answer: 4151.5 angstroms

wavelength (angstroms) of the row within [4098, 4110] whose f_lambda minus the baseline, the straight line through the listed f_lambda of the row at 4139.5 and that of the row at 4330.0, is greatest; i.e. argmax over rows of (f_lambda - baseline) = 4109.5 angstroms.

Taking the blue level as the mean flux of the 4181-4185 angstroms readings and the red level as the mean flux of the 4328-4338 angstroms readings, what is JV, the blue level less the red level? 0.21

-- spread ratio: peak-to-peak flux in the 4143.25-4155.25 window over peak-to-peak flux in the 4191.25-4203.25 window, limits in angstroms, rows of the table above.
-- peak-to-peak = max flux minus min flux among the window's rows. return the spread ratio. 1.6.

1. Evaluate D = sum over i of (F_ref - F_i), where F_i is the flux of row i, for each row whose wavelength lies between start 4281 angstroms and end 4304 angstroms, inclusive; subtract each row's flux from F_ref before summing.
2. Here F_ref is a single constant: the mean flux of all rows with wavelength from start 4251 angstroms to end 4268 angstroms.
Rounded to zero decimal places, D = 0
